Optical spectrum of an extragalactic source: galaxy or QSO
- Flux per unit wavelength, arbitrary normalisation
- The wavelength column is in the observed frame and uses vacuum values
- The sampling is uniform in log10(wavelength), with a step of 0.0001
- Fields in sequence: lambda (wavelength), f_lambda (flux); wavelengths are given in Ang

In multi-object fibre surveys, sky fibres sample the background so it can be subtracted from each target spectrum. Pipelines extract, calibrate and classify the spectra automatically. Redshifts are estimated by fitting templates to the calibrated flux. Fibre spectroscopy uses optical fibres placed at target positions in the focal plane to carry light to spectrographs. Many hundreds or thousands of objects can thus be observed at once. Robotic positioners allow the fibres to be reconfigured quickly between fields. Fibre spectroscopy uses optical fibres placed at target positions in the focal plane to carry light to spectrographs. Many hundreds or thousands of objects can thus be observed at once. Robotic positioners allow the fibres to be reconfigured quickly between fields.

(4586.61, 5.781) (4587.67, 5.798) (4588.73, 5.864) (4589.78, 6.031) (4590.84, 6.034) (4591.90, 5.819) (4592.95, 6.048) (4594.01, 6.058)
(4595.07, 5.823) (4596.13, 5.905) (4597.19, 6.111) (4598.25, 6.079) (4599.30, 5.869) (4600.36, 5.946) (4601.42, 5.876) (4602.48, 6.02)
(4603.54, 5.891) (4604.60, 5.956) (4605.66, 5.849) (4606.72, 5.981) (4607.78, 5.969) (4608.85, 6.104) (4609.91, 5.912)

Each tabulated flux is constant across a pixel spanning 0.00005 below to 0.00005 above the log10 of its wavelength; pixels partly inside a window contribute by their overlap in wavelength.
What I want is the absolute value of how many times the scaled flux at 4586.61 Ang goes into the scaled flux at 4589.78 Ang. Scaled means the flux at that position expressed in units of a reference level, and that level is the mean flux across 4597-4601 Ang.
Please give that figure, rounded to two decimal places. 1.04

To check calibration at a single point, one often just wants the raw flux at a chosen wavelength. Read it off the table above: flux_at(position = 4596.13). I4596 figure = 5.905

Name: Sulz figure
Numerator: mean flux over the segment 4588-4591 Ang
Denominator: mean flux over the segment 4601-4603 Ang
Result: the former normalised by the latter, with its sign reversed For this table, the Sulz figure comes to -1.00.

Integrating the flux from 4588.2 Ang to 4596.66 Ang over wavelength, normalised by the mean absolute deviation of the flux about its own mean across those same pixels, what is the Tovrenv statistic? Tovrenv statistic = 530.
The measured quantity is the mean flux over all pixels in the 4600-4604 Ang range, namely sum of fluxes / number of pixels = 5.93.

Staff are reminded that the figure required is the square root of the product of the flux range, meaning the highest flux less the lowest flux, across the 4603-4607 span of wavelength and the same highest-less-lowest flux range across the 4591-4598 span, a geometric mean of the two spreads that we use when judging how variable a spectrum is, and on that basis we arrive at 0.196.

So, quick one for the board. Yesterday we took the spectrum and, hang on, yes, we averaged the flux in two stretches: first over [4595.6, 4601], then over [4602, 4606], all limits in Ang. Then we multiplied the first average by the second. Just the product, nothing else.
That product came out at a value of 35.5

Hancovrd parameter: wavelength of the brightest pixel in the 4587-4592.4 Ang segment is 4590.84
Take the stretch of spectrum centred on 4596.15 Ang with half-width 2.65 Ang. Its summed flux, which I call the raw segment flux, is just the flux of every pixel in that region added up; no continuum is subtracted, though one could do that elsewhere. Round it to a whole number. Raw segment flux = 30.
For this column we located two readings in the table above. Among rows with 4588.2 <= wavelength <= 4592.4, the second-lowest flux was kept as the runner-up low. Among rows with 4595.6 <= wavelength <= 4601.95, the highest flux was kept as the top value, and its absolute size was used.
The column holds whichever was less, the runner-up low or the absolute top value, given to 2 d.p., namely 5.86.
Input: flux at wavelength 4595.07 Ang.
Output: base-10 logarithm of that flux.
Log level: 0.765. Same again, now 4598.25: 0.784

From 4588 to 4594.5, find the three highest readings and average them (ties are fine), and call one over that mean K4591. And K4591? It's 0.165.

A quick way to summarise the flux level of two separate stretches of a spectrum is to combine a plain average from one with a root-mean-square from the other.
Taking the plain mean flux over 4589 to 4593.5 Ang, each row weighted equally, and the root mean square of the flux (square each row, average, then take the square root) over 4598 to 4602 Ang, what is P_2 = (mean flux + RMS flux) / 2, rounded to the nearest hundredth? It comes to 5.96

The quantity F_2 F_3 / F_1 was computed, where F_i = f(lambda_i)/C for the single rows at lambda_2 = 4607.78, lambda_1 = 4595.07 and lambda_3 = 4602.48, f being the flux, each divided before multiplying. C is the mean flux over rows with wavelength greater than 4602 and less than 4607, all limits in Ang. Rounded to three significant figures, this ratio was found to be 1.04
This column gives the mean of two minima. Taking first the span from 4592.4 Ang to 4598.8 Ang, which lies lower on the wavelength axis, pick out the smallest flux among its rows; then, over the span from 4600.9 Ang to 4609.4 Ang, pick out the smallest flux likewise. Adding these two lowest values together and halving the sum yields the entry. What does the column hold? 5.84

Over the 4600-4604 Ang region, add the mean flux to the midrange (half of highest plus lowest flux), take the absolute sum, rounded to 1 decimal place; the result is 11.9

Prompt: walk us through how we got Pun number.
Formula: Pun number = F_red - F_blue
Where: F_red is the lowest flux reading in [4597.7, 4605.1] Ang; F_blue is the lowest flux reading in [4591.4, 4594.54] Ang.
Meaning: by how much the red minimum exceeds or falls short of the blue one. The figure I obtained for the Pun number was 0.050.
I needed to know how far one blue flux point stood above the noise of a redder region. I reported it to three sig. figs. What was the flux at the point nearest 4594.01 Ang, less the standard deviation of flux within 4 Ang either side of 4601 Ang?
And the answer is 5.97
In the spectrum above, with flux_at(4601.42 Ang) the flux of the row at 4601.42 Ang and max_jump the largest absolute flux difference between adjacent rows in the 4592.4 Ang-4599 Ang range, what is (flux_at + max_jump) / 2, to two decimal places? 3.06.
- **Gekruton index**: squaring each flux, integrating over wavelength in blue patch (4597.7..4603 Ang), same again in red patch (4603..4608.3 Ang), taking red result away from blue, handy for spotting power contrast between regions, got 2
